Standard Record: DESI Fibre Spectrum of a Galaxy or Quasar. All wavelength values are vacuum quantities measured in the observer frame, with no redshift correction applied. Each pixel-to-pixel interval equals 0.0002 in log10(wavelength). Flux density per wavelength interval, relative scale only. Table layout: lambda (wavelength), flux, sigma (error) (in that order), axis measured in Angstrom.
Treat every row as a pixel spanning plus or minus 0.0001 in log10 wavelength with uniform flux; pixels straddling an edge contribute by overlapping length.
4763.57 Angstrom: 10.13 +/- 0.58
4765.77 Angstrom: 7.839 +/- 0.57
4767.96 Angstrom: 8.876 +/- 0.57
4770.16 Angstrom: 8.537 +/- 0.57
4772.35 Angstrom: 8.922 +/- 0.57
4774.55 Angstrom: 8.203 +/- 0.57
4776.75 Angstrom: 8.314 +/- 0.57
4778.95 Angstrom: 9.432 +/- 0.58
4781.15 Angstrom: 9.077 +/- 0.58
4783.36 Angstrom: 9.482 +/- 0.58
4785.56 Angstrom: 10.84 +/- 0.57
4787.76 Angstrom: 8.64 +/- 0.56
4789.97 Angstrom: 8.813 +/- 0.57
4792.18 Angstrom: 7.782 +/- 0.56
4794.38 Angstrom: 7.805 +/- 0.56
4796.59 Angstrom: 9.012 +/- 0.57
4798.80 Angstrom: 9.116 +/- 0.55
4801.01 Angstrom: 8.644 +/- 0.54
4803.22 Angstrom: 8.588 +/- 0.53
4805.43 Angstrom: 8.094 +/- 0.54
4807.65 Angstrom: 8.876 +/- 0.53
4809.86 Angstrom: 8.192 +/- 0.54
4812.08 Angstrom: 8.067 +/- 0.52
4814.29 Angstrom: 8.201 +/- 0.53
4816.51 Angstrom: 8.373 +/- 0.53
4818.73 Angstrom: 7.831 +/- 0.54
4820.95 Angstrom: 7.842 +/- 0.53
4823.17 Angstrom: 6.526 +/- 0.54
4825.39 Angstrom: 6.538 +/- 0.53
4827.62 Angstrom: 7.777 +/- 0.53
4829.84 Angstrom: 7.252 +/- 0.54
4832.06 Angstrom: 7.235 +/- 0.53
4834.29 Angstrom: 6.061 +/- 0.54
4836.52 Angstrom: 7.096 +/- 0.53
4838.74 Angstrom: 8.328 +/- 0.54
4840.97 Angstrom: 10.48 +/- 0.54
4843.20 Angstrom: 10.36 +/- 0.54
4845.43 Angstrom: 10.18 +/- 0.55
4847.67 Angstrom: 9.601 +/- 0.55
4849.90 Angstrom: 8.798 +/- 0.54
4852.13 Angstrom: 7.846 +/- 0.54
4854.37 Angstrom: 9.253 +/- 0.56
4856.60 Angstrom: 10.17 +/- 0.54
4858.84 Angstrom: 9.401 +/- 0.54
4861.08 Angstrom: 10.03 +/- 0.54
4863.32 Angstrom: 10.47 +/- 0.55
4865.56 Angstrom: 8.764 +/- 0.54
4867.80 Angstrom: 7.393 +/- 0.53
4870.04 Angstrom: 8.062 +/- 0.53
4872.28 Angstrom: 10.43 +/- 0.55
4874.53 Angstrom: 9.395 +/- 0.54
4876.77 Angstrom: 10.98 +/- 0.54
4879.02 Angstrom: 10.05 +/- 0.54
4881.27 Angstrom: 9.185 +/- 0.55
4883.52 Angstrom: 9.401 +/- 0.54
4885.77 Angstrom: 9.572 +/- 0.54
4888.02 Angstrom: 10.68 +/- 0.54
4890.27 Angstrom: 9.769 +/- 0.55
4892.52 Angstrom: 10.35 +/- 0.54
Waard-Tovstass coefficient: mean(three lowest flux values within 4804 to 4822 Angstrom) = 7.91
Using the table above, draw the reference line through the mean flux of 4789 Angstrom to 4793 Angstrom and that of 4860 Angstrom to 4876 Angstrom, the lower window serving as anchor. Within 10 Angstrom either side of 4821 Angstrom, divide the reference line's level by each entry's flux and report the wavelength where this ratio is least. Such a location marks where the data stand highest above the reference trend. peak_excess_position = 4816.51 Angstrom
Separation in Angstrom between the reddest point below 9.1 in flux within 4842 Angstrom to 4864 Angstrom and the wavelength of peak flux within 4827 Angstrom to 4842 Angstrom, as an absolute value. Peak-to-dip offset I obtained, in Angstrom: 11.2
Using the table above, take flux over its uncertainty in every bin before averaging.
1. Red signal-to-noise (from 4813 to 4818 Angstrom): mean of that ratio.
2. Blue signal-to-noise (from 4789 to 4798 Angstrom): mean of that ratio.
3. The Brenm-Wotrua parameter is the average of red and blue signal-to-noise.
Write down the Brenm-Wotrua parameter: 15.2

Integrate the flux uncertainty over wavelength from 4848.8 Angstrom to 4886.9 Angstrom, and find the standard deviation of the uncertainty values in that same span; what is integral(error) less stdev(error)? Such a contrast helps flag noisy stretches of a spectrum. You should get 21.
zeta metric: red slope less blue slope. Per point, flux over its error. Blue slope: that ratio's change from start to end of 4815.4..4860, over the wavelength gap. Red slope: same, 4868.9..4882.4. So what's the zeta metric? 0.09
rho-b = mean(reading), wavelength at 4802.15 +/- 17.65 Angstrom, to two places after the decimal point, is 8.55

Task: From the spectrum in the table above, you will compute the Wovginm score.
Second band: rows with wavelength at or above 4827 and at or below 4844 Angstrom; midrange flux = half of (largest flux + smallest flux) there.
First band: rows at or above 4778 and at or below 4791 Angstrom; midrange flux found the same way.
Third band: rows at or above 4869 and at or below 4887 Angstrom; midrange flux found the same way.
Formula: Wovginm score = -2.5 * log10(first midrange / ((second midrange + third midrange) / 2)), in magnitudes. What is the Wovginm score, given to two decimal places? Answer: -0.10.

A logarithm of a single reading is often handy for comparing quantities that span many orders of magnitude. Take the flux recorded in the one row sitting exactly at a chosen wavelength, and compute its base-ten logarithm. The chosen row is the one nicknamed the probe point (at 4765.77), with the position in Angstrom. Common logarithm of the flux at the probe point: 0.89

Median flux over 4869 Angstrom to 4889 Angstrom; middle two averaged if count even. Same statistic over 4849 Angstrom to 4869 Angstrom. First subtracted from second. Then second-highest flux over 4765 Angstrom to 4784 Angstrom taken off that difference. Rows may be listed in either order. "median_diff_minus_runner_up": -9.8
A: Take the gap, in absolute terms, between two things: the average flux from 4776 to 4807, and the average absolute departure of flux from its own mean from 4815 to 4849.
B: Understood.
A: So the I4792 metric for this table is 7.7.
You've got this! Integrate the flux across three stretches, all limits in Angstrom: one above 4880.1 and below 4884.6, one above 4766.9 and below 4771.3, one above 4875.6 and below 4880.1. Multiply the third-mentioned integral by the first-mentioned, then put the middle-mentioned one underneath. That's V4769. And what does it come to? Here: 51.6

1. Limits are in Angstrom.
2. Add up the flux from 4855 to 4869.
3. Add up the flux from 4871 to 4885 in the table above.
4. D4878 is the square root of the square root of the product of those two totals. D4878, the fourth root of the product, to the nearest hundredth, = 7.60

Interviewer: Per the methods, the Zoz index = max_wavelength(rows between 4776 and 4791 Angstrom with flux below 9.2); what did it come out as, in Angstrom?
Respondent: 4789.97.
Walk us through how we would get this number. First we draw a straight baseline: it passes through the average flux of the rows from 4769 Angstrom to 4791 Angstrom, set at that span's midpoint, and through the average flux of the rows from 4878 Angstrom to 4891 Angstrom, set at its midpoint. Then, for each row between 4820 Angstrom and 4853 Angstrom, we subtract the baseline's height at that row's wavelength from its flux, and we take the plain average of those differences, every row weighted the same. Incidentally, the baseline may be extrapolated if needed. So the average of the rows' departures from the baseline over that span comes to -1.3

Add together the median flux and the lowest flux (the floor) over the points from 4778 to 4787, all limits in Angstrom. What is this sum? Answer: 18.5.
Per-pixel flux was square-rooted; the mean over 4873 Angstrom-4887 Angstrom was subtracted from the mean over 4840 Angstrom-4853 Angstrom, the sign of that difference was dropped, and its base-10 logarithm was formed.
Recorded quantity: -1.4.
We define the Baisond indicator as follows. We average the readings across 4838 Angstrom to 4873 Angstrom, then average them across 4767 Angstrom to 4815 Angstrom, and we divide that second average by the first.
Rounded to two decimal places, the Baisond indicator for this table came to 0.93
